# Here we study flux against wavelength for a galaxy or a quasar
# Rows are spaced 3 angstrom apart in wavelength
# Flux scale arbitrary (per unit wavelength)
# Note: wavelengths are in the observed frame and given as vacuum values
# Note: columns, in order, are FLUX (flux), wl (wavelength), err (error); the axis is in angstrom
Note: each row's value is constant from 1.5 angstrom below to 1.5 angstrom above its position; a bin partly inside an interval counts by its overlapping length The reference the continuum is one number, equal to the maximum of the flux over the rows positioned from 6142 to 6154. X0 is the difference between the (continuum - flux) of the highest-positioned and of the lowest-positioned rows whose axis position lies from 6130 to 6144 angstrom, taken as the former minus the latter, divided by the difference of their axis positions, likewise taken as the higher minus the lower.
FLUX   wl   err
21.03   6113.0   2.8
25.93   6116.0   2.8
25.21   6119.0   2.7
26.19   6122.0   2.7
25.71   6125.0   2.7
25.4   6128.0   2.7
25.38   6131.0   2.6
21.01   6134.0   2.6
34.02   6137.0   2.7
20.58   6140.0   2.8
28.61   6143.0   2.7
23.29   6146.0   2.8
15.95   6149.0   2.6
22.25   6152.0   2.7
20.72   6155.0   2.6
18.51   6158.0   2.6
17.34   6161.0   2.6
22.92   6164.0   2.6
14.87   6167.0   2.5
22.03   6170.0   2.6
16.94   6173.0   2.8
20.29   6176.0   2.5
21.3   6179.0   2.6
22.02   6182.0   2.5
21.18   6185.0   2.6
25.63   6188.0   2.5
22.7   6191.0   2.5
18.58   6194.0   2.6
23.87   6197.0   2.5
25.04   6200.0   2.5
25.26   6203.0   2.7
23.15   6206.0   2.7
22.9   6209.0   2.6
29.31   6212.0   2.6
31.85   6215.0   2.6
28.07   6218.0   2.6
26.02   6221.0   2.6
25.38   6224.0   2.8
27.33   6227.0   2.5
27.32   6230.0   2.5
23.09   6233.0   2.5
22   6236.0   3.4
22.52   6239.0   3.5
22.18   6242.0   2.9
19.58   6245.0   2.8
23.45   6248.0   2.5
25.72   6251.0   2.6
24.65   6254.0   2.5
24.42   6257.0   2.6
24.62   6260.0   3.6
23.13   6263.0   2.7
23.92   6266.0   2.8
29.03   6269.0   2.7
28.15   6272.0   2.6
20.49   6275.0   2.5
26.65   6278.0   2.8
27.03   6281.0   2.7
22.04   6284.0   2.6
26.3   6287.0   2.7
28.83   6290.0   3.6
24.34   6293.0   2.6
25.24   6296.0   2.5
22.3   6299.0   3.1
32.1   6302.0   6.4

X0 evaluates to -0.3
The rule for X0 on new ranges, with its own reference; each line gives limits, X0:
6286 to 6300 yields 0.3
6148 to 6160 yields -0.3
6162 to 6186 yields 0.1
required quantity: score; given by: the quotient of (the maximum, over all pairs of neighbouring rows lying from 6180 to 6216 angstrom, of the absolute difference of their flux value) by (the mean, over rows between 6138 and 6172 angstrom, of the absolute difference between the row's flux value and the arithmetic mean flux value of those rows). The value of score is 2.2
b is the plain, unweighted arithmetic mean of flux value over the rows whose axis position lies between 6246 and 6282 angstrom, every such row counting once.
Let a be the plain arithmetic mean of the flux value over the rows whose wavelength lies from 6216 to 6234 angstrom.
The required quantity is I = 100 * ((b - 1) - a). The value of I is -210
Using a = 26.2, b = 25.1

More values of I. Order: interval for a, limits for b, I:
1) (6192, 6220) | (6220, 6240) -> -153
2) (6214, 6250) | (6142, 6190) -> -503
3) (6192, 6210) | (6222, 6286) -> 28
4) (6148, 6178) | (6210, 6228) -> 781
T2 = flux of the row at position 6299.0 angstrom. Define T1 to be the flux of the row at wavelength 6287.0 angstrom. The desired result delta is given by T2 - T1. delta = -4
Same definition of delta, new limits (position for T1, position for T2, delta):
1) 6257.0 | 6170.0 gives -2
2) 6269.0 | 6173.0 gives -12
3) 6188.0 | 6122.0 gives 1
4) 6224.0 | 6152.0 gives -3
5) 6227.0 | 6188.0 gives -2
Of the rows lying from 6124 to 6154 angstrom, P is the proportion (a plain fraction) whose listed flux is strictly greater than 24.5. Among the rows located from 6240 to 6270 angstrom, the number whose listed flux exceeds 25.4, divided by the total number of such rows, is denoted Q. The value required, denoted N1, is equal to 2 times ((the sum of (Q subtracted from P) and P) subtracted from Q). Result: -1.2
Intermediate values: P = 0.50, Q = 0.2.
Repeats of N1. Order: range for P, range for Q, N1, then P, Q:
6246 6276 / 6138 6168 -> -1.6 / 0.50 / 0.1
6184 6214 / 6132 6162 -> -0.8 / 0.40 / 0.2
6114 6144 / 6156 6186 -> -3.2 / 0.80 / 0.0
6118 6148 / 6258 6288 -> -0.8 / 0.70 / 0.5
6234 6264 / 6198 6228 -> 0.8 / 0.30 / 0.5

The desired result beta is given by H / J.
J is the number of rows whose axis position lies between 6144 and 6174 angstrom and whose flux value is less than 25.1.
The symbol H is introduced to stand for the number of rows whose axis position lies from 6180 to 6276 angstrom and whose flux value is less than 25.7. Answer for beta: 2.3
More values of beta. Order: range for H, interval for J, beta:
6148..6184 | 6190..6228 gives 2.0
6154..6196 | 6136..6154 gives 3.5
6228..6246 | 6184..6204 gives 1.0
